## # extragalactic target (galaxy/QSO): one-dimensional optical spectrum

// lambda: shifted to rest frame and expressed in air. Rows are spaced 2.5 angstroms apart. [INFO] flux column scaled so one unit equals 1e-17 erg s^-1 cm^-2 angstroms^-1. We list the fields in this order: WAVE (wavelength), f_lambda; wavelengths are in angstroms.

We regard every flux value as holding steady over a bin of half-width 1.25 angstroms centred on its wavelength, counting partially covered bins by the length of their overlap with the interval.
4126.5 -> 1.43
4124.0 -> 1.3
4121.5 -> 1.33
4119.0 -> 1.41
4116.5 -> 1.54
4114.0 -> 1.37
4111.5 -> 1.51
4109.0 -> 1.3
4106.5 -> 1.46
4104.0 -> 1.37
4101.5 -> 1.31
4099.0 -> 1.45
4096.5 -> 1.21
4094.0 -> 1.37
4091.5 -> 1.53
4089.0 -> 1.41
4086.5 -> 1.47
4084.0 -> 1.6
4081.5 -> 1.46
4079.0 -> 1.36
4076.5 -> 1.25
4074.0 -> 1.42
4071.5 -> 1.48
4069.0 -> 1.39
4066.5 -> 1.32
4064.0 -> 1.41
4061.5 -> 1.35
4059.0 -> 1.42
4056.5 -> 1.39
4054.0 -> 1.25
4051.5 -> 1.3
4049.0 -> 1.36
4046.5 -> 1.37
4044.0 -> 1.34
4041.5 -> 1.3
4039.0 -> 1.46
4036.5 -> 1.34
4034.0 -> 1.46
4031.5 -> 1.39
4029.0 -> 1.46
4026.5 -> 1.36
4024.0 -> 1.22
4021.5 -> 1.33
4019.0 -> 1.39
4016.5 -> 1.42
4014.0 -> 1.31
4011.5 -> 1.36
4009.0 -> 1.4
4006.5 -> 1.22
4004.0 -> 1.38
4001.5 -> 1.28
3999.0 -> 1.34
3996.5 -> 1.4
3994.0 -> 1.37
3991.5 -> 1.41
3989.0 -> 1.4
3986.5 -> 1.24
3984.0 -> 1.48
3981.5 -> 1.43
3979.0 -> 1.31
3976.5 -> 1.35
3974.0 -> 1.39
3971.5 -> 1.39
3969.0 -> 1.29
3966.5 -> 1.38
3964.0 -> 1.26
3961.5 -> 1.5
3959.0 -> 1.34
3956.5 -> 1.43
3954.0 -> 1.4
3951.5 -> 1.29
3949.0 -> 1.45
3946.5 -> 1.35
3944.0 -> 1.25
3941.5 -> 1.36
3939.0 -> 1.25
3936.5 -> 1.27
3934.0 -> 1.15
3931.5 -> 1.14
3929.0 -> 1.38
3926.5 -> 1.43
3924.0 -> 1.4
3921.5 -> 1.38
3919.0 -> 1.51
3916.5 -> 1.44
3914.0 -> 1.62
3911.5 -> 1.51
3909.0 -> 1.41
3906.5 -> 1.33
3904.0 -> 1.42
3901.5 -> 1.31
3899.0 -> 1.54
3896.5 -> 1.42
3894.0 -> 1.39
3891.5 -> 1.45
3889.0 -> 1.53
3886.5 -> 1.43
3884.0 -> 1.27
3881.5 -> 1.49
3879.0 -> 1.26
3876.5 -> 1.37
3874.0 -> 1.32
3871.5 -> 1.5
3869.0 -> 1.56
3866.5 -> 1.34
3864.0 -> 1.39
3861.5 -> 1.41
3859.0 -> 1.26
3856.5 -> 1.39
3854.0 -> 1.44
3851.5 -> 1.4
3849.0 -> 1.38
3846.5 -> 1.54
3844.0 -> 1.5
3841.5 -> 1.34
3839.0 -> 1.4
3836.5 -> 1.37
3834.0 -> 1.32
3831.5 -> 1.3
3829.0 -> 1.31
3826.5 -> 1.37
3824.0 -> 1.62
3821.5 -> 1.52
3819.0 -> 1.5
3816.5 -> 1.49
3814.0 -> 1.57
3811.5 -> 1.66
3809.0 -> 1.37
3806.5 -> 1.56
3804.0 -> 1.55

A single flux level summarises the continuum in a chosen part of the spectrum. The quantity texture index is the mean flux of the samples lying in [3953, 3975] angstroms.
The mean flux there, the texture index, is 1.38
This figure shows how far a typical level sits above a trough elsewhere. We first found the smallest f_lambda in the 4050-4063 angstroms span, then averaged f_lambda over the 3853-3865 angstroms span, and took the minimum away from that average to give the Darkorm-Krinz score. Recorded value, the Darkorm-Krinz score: 0.13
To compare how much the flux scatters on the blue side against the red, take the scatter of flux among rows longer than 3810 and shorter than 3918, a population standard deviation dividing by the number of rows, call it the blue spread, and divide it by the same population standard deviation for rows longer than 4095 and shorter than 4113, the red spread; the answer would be 1.0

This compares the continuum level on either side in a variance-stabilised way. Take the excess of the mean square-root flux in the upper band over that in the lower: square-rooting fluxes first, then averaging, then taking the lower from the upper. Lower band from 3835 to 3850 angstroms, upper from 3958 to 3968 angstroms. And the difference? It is -0.022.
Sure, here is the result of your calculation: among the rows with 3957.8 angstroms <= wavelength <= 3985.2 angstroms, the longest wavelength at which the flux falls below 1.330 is 3979.0 angstroms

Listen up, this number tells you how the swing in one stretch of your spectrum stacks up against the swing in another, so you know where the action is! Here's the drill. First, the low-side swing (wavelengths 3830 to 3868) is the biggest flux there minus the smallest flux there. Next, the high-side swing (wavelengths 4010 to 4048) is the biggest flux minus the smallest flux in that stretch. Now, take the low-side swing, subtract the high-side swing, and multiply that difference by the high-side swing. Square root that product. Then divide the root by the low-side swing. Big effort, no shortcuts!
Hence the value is 0.350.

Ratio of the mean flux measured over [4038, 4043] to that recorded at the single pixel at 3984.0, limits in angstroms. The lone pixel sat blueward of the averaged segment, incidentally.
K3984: 0.93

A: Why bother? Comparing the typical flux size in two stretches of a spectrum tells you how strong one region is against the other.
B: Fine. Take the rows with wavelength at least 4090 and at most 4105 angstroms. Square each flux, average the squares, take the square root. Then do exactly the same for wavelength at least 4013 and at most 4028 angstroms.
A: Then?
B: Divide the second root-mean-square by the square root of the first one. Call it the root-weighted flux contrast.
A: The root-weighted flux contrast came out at 1.14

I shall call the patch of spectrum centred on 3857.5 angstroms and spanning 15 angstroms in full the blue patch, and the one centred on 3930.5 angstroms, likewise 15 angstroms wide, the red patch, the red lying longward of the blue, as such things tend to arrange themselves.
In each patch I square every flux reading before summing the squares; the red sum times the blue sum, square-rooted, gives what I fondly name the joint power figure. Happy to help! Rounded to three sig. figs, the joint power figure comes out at 10.8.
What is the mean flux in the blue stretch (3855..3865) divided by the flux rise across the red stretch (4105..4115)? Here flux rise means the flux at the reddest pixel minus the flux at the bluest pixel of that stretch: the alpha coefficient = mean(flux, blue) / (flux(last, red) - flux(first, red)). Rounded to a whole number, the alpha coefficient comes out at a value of -15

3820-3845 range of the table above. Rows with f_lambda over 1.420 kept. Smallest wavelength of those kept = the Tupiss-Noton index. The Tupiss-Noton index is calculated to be 3821.5 angstroms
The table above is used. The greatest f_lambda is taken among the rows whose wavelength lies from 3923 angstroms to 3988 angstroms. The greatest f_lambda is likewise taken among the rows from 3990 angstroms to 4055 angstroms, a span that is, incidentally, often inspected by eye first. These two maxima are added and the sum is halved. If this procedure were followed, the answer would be 1.480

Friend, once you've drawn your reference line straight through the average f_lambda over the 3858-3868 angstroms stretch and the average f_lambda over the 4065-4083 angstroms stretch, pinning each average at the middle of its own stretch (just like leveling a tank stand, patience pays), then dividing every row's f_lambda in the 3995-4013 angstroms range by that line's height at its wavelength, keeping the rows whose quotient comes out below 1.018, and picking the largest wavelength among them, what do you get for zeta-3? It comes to 4011.5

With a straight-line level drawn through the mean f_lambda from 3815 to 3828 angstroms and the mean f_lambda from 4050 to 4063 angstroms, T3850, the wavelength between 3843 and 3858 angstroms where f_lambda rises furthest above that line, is 3846.5 angstroms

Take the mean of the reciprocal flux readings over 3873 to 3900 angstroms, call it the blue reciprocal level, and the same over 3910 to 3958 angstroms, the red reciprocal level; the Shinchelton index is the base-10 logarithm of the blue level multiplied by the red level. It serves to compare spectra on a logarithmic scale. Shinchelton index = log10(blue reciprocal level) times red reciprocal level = -0.108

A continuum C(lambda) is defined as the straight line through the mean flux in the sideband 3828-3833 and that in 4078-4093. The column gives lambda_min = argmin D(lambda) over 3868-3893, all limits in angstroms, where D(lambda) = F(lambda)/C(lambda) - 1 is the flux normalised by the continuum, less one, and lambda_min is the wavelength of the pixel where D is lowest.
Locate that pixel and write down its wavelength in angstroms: 3879.0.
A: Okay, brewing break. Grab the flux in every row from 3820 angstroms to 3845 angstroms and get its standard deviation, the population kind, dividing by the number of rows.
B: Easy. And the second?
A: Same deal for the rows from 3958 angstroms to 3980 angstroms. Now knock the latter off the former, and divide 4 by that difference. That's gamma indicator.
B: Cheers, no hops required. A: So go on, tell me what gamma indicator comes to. 115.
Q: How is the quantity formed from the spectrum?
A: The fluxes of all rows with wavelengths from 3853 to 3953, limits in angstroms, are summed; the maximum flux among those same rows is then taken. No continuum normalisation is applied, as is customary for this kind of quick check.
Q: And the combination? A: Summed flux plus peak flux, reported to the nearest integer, 57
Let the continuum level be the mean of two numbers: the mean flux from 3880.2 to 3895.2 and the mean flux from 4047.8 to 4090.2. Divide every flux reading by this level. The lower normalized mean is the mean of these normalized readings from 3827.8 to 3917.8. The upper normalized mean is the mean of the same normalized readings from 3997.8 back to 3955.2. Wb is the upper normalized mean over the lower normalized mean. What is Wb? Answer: 0.98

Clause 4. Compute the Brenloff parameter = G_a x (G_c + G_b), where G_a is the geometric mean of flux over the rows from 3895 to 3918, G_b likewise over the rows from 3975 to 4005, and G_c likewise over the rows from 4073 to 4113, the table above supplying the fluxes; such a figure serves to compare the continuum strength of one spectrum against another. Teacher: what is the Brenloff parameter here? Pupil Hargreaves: 3.99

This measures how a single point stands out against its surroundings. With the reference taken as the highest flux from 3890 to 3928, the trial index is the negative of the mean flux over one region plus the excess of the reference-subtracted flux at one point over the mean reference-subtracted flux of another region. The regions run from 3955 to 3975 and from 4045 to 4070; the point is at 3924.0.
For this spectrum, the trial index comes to -1.33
